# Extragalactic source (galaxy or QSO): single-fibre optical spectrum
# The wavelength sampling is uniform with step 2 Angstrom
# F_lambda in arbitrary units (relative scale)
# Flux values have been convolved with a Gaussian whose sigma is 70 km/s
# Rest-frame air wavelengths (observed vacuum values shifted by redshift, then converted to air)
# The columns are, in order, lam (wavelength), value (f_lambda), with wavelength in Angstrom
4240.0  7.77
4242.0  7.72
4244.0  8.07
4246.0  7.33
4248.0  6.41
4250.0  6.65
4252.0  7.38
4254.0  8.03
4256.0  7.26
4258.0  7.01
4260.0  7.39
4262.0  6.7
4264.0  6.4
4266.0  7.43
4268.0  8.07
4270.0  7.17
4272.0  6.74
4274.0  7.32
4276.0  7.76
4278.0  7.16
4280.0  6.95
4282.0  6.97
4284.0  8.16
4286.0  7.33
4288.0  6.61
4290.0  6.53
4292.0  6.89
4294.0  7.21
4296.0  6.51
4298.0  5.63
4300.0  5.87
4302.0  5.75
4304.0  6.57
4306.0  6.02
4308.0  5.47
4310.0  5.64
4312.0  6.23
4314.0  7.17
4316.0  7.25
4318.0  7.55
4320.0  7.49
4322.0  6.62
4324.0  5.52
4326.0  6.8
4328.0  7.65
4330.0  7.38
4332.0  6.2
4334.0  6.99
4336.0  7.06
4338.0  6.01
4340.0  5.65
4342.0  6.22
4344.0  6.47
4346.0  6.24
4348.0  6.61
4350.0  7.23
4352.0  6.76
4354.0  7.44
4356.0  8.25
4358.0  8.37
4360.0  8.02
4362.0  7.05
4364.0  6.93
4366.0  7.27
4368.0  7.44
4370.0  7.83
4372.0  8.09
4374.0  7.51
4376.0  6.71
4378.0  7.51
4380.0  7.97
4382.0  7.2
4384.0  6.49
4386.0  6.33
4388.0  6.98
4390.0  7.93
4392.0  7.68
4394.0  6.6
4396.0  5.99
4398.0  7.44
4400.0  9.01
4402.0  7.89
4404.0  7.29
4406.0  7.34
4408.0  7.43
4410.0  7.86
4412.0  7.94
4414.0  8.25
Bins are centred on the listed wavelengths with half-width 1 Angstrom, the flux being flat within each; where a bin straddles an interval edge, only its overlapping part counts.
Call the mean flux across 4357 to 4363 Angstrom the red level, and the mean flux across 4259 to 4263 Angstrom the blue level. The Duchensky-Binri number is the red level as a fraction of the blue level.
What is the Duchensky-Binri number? 1.11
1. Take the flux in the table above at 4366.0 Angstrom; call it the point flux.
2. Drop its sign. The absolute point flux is 7.3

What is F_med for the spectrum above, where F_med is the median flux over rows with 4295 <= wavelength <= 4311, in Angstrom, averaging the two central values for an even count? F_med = 5.8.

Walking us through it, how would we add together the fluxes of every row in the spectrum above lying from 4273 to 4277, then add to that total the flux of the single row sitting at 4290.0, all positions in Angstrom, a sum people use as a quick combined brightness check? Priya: 22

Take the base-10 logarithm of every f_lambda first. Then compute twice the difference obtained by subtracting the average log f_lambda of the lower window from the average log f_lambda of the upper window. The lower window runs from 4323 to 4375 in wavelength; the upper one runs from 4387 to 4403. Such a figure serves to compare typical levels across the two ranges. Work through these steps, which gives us 0.047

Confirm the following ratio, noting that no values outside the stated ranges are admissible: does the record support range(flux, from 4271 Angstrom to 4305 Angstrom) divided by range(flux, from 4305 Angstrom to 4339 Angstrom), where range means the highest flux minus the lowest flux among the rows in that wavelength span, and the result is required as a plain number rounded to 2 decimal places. 1.16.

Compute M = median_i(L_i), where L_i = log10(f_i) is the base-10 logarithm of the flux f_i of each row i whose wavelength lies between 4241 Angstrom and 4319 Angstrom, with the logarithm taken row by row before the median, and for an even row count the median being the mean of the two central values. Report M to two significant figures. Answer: 0.85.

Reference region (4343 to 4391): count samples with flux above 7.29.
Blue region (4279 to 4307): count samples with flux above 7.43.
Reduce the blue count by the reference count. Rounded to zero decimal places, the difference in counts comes -10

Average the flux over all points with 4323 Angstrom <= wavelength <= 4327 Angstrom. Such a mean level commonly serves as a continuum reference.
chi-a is 6.2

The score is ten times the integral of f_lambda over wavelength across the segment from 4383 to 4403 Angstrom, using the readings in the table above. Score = 1447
